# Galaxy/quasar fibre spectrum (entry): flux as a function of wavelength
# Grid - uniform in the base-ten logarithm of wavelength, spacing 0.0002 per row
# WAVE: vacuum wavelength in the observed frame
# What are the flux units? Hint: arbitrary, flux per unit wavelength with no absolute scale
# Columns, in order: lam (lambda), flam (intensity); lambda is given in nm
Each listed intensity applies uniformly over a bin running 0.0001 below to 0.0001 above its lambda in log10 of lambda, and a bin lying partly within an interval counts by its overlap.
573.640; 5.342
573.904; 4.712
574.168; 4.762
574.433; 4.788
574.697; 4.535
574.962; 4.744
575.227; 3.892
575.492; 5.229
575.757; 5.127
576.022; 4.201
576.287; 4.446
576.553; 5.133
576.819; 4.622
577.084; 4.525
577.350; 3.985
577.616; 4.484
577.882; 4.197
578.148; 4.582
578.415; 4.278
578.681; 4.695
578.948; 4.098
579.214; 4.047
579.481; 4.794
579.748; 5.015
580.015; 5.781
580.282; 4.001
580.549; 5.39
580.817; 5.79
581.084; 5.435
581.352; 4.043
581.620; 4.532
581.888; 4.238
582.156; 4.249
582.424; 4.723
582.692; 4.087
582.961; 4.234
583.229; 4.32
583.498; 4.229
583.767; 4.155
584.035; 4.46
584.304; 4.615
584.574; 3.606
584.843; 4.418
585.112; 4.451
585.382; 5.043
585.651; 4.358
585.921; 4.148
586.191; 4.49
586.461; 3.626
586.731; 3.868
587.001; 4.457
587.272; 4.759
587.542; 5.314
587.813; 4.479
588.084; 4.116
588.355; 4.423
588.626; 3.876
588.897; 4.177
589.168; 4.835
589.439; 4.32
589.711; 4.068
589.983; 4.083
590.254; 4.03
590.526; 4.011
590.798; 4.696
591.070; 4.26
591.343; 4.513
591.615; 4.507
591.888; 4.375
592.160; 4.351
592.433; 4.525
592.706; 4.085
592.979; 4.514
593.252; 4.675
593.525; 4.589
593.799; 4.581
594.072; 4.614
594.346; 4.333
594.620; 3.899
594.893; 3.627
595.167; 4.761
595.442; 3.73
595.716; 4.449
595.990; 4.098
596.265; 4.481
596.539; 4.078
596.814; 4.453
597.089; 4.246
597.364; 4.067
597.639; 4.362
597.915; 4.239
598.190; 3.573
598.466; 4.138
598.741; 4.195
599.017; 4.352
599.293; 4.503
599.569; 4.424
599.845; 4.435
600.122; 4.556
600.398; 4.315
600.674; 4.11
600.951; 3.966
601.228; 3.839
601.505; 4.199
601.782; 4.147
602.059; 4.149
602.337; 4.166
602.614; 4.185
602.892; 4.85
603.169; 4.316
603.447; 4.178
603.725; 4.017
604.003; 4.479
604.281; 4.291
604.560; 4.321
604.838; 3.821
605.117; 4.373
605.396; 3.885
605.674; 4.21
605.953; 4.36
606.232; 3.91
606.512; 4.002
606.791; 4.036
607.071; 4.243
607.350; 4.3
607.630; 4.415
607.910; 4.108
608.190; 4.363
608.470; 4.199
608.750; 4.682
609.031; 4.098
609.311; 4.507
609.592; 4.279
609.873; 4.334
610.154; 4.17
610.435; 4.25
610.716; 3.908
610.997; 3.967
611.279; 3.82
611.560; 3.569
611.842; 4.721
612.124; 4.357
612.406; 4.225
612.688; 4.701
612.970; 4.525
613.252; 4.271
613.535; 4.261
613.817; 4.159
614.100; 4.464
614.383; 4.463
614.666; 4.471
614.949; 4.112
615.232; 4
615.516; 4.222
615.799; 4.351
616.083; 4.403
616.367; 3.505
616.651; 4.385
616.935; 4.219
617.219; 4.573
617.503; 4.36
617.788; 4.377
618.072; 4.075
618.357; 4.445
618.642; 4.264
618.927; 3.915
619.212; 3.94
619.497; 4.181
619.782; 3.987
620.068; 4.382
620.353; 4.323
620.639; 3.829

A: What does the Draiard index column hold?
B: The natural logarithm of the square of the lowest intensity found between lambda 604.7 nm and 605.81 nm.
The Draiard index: 2.68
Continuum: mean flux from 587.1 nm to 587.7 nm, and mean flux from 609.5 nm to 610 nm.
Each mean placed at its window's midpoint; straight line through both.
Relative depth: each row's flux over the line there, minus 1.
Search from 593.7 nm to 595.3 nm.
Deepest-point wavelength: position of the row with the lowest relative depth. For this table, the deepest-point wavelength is 594.893 nm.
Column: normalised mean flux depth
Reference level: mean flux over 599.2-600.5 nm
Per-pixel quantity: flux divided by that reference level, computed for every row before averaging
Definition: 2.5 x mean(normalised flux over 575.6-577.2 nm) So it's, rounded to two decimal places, 2.63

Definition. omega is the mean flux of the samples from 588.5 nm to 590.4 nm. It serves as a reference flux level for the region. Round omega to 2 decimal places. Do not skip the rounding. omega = 4.20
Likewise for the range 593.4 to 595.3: 4.34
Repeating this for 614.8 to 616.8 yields 4.14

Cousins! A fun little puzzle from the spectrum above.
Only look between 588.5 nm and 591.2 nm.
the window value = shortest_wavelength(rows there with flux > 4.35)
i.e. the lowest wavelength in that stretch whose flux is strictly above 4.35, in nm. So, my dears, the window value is 589.168 nm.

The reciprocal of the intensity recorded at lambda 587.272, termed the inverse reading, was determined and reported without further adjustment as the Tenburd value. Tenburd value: 0.210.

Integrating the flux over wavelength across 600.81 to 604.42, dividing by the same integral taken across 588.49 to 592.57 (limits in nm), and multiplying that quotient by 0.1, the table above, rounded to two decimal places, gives 0.09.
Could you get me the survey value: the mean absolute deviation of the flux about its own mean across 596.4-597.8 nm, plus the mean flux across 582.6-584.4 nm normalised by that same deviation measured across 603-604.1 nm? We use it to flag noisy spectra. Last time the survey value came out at 29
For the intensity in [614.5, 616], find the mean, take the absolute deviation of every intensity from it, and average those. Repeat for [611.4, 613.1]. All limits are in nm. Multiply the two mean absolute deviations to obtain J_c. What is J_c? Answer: 0.043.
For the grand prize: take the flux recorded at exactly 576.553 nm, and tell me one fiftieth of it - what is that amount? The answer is 0.103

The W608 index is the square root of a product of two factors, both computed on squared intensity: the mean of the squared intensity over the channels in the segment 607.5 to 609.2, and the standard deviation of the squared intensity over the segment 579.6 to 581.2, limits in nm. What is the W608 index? 11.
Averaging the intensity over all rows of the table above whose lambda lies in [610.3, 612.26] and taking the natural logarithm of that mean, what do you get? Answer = 1.41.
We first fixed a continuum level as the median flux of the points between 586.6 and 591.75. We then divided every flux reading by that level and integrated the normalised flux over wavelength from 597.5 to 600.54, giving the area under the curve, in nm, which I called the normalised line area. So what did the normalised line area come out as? 3.0 nm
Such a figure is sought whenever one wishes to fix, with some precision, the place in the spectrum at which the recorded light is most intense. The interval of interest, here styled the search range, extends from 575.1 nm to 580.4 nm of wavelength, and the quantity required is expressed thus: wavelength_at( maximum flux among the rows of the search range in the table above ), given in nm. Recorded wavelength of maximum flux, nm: 580.015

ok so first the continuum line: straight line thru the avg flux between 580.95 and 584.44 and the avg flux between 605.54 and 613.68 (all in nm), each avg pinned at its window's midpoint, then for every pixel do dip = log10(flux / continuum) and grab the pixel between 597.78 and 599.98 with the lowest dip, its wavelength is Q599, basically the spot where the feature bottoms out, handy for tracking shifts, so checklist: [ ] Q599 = 598.190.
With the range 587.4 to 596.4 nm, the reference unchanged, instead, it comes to 594.893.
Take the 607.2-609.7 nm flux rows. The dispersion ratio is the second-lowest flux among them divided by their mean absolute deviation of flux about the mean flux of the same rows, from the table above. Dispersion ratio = 28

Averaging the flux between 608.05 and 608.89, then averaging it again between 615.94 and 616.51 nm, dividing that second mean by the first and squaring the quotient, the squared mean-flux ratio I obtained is 0.80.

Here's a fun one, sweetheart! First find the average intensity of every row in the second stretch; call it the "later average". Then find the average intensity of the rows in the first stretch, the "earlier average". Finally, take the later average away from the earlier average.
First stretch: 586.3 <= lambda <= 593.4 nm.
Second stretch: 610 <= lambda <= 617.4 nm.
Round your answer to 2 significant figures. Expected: 0.11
